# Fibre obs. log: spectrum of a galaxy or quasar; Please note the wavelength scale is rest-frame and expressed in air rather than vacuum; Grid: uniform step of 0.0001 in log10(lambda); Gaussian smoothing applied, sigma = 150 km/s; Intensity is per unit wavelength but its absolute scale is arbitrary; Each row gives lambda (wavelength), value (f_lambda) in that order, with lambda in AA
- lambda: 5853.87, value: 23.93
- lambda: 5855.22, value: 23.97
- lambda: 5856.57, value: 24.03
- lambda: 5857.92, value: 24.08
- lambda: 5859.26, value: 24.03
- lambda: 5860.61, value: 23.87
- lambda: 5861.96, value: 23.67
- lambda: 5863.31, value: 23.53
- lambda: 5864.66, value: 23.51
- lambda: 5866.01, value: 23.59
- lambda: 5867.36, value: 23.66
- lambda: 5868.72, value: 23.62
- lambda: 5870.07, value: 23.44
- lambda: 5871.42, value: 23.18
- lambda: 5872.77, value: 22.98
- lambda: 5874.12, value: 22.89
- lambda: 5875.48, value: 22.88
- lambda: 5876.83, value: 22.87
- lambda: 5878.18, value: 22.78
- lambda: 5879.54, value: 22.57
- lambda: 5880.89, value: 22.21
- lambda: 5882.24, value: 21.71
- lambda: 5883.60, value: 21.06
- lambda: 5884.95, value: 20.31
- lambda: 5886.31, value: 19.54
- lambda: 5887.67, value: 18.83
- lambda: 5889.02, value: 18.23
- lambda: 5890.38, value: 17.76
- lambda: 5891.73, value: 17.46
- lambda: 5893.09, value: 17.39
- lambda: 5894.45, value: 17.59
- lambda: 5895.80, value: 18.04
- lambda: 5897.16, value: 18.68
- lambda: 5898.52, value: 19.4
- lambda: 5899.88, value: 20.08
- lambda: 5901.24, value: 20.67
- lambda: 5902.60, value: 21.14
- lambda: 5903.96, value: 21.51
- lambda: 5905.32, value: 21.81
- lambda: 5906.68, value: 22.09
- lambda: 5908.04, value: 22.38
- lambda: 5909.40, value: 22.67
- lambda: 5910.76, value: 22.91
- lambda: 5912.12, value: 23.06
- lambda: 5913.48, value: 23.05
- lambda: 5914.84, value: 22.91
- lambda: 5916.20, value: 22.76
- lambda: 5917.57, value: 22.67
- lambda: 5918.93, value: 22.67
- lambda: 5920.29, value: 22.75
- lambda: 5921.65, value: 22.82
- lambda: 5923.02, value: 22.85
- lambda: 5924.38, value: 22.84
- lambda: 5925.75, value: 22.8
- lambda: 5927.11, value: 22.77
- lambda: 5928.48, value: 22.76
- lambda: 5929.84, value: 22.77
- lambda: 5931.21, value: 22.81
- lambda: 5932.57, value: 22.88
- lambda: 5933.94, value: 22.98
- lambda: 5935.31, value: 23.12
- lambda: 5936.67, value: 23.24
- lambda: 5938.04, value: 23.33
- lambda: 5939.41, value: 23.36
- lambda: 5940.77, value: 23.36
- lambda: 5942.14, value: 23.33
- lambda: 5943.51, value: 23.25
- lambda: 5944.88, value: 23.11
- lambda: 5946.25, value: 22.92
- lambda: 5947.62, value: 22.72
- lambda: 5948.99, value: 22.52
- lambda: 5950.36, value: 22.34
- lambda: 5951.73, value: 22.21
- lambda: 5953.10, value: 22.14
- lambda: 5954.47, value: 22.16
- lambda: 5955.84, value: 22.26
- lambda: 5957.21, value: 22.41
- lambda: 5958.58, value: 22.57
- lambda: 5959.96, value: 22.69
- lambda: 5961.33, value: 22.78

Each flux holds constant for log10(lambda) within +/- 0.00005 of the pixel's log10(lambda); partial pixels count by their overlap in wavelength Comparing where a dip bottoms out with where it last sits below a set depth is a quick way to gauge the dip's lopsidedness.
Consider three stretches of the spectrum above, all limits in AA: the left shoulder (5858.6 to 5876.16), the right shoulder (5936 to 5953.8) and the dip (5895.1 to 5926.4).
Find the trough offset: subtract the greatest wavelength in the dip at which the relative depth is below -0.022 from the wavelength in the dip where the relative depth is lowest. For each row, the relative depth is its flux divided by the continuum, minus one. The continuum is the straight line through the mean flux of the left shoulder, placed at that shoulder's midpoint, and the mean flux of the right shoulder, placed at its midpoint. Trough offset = -12.2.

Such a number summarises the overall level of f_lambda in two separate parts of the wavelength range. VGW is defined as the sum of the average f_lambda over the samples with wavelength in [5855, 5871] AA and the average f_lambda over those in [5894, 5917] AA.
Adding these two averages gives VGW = 45.0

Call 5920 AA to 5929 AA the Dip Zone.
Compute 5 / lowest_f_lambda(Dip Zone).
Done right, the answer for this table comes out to 0.220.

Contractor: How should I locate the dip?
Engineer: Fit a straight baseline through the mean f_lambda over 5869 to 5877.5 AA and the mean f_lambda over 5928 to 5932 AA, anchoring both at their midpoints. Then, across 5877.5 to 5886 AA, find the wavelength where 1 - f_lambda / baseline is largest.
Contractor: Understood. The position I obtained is 5884.95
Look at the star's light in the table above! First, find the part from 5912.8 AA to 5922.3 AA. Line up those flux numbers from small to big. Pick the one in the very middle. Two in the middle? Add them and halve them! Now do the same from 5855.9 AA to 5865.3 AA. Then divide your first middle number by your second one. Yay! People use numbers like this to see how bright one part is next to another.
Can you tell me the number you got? 0.95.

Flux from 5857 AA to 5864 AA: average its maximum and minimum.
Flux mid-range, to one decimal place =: 23.8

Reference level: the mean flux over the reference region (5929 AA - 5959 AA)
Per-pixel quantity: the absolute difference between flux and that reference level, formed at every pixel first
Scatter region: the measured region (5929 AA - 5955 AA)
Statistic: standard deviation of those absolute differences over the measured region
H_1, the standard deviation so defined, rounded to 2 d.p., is 0.22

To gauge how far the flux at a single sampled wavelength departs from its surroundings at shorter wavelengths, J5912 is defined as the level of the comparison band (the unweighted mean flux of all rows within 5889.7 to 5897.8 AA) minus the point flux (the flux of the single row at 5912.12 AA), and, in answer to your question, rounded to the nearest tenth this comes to -5.2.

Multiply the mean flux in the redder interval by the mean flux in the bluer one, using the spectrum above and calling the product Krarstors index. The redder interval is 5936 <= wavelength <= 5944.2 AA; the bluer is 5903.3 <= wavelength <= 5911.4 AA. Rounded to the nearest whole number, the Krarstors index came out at 518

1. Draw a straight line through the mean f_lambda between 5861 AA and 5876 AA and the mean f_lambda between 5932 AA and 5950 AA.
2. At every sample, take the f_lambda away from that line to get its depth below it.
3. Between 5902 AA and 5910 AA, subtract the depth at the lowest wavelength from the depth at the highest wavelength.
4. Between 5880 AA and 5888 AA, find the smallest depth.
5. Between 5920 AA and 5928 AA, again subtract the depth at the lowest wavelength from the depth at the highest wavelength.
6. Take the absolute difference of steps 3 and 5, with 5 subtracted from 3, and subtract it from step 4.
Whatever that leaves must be -0.4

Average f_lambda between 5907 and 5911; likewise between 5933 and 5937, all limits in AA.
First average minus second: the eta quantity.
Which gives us -0.5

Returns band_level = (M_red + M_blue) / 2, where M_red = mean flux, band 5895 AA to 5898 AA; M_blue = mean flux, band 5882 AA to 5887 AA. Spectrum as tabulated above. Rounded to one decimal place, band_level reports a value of 19.5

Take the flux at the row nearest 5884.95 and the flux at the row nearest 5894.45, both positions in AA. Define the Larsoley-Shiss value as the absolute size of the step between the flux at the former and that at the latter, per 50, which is 0.05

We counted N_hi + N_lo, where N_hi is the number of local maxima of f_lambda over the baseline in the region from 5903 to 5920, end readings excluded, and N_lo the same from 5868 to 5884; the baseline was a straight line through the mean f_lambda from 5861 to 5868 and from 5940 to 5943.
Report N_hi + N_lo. 1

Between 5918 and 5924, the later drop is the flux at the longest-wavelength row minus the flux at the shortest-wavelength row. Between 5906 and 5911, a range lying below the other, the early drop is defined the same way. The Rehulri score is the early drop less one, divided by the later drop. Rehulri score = -1.0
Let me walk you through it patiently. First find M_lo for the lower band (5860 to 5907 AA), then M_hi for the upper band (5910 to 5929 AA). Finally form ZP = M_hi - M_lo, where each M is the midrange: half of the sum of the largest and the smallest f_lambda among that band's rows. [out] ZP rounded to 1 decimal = 2.2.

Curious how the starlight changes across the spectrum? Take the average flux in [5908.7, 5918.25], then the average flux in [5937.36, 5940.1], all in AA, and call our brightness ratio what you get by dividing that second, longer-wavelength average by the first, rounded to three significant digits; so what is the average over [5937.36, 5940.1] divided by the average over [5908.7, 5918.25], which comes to 1.02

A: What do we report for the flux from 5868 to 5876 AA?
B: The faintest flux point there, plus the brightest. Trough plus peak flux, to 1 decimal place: 46.5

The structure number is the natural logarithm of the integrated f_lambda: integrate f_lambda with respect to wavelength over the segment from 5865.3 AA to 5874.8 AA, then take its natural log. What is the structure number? 5.4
